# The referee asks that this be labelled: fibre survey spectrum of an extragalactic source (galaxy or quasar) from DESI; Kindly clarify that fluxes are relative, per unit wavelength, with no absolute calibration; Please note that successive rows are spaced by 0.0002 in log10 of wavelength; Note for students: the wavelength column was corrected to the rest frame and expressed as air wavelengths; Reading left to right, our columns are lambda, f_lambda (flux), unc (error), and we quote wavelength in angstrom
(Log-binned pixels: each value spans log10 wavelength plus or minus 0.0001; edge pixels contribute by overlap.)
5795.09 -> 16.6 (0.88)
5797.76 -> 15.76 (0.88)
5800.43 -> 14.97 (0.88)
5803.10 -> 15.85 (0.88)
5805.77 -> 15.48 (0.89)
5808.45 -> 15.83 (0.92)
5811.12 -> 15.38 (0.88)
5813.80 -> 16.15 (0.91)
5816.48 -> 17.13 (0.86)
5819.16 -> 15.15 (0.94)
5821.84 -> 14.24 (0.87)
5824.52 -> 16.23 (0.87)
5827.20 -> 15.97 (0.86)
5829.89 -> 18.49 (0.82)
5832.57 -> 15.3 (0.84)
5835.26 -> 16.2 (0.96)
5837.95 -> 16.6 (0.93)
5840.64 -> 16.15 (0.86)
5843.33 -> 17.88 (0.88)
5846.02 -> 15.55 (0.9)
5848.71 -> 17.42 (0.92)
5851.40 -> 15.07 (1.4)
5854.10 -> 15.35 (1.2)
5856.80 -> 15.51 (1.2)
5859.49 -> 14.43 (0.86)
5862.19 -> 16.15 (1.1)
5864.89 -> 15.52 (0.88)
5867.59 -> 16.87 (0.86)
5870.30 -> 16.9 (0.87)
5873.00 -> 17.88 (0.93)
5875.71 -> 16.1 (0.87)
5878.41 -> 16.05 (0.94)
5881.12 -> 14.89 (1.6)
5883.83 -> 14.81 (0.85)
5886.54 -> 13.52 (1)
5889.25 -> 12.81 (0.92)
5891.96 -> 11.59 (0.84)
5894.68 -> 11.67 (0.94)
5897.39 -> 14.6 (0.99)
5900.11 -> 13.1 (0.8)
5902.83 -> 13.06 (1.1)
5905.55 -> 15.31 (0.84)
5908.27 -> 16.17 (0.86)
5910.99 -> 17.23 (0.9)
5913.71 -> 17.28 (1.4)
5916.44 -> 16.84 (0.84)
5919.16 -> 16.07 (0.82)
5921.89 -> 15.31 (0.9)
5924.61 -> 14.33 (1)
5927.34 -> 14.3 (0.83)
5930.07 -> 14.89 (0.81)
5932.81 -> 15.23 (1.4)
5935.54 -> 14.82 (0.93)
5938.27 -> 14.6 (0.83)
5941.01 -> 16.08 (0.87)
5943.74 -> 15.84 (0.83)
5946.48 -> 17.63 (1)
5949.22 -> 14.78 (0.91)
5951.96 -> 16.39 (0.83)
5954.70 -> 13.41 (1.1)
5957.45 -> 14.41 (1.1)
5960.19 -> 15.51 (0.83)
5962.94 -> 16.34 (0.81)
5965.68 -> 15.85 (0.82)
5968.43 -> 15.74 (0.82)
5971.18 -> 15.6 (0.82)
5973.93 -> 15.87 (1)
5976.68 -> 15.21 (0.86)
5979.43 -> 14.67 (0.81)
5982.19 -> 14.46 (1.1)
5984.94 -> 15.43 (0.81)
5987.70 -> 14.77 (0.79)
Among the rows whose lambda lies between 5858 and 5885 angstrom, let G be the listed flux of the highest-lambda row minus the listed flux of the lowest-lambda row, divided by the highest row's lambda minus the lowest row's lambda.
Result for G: 0.02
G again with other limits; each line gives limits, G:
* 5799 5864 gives 0.02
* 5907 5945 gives -0.01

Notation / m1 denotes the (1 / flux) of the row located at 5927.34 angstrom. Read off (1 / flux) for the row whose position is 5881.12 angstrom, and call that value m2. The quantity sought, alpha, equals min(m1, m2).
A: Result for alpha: 0.0672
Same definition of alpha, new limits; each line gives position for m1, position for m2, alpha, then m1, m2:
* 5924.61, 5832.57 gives 0.0654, 0.070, 0.065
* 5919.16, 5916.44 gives 0.0594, 0.062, 0.059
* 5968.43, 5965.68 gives 0.0631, 0.064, 0.063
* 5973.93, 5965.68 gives 0.0630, 0.063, 0.063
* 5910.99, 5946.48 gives 0.0567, 0.058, 0.057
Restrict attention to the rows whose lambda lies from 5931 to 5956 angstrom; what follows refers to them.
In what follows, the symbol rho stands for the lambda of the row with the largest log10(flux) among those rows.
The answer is 5946.48 angstrom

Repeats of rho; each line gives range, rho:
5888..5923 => 5913.71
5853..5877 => 5873.00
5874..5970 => 5946.48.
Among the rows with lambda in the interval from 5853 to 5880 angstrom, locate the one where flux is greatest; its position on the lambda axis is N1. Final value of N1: 5873.00 angstrom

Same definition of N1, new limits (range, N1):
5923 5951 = 5946.48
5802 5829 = 5816.48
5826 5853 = 5829.89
